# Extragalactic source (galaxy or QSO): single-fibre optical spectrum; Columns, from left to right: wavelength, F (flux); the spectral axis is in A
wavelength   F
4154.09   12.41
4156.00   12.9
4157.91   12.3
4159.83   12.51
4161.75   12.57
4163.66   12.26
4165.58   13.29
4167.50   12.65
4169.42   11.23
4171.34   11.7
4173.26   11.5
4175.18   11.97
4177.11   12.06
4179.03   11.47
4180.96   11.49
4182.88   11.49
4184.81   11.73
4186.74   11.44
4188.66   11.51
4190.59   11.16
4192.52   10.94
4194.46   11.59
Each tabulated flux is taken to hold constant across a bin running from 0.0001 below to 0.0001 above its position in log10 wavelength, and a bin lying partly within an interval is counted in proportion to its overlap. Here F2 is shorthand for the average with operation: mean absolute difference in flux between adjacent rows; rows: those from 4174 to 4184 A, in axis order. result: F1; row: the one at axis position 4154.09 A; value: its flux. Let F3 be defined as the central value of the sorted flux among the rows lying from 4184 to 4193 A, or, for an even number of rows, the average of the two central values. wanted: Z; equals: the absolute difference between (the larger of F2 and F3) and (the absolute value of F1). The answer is 1.0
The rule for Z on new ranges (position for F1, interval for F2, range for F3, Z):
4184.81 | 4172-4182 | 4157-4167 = 0.8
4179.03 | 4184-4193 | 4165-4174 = 0.2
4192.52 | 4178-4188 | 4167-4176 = 0.8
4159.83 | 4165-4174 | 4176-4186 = 1.0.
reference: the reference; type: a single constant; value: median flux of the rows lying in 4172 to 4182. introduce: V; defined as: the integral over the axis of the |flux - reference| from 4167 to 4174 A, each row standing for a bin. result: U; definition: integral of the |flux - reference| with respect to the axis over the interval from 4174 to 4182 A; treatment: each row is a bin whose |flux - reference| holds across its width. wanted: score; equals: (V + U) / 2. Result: 2.3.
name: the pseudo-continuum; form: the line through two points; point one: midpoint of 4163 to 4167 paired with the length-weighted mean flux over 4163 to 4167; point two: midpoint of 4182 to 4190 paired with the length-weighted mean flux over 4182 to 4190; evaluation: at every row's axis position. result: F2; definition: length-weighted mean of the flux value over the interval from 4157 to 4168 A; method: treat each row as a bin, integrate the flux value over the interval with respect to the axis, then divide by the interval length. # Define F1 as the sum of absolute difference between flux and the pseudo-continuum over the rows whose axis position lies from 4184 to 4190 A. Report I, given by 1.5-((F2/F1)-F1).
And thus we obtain -38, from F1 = 0.3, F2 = 12.6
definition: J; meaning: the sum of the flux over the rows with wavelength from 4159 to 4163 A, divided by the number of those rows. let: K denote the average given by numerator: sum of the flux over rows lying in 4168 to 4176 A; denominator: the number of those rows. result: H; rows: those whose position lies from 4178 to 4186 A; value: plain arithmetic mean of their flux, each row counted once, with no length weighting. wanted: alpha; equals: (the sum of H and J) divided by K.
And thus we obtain 2.08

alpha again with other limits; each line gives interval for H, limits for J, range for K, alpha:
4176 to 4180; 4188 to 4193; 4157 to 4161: 1.85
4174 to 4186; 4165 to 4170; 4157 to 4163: 1.93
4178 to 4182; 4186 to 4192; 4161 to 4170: 1.84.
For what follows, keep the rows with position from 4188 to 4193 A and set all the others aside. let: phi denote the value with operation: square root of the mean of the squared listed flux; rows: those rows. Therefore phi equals 11.2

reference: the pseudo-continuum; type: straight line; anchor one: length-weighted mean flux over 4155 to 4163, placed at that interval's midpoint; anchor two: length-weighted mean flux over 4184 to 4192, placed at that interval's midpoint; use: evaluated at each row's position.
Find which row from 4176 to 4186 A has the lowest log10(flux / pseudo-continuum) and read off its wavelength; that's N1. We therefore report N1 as 4179.03 A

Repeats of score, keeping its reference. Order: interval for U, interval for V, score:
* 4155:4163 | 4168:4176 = 5.4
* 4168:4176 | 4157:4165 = 4.9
